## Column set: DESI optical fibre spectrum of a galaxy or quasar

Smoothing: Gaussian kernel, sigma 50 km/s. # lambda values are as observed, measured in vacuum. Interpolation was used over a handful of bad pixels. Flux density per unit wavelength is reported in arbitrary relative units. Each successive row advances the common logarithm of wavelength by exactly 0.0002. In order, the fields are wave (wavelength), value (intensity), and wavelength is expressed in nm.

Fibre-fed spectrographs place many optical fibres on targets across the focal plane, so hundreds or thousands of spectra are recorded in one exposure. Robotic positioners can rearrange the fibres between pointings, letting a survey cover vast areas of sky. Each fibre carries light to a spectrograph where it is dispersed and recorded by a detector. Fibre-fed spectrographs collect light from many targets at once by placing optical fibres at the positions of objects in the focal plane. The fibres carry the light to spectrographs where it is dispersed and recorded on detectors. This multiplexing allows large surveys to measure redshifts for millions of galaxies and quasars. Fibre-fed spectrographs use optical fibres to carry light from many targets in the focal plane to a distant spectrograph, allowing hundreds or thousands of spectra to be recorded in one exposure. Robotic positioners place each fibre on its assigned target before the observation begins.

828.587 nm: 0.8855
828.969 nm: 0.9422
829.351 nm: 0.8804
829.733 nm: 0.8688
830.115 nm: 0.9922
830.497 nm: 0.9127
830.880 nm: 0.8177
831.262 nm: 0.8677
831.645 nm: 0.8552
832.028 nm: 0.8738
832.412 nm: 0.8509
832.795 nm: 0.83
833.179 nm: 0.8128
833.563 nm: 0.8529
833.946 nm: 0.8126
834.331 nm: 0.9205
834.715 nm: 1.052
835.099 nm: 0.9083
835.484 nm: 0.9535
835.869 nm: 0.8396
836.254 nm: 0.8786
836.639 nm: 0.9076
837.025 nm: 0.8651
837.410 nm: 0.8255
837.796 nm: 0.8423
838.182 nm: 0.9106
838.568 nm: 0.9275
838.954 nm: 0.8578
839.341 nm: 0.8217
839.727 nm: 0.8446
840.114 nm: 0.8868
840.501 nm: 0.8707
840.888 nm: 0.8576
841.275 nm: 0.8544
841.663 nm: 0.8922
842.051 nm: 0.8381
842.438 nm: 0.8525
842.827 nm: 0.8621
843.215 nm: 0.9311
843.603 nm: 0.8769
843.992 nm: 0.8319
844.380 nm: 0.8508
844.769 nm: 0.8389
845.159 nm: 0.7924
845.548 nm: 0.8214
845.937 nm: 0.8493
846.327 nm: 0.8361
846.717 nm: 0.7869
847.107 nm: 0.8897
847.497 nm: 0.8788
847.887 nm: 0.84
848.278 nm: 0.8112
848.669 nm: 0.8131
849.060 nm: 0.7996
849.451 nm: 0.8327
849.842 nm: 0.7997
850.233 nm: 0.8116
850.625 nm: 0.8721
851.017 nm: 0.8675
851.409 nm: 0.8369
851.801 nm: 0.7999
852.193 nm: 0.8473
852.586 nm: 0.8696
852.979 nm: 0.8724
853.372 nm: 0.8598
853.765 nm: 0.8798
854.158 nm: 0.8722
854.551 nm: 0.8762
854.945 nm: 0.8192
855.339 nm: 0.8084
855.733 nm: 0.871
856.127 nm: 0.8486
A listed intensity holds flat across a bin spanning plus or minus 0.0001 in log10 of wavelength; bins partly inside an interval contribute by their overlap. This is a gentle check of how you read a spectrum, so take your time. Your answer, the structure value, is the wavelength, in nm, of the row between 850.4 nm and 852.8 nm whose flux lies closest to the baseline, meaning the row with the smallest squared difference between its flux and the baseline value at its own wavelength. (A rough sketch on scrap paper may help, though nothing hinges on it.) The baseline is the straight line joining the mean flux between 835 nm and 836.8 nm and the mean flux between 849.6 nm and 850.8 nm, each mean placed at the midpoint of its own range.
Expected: 851.409 nm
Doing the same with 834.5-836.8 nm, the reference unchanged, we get 835.099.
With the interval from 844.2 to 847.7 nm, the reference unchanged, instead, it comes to 845.937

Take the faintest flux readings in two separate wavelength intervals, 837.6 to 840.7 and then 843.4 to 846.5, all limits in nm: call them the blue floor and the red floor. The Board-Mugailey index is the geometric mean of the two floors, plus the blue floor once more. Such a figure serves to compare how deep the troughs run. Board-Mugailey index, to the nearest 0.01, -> 1.63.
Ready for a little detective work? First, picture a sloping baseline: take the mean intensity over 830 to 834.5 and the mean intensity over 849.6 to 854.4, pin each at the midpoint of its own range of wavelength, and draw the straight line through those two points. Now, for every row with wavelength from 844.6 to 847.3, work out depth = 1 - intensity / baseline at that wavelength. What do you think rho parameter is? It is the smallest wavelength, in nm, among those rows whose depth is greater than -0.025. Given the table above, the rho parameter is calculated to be 844.769 nm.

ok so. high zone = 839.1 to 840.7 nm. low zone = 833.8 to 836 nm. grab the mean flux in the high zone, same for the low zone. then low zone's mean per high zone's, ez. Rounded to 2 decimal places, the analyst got 1.07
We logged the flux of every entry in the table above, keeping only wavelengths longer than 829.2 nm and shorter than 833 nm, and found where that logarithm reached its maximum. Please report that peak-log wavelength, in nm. 830.115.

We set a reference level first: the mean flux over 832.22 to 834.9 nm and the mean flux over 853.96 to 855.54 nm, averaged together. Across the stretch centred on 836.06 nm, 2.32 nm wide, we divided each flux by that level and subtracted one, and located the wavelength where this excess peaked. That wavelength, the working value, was 835.484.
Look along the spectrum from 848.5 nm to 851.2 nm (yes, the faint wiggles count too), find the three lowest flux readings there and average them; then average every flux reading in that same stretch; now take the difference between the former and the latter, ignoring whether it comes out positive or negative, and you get 0.0244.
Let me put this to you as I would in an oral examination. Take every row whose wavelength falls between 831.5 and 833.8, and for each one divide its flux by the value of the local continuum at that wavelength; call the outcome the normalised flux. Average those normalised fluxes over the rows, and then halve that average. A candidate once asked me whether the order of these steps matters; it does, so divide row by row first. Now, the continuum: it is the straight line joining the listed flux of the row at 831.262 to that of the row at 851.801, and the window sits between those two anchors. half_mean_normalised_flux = 0.490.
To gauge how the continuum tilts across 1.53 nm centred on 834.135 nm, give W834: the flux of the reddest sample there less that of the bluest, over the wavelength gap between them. 0.17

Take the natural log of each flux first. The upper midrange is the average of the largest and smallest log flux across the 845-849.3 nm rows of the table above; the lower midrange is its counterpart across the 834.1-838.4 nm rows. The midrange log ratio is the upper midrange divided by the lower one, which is 2.53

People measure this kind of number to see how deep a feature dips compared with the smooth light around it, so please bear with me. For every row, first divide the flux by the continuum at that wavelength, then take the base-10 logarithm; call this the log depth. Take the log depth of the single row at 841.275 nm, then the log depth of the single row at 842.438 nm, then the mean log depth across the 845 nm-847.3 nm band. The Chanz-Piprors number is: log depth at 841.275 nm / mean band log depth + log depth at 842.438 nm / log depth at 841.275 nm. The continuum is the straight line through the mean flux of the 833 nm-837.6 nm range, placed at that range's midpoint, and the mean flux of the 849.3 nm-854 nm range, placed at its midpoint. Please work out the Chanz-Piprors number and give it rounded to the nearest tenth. 1.5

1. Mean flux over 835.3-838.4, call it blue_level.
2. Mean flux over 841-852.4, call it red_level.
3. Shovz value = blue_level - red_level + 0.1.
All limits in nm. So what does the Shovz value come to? 0.136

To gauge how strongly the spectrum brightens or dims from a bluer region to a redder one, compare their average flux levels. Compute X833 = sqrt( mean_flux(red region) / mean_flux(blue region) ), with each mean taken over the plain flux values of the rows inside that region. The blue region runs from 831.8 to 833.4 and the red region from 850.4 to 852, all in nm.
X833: 1.001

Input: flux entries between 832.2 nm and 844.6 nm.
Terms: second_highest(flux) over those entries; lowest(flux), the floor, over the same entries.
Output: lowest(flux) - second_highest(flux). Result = -0.141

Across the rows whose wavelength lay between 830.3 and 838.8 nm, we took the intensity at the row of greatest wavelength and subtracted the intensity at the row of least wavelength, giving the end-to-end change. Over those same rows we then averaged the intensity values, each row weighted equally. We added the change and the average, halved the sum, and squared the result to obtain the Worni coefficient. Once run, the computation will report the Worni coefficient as 0.199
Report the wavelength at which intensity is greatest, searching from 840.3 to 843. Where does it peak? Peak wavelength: 841.663 nm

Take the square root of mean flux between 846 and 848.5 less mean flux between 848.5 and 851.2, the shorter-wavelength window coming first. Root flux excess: 0.111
